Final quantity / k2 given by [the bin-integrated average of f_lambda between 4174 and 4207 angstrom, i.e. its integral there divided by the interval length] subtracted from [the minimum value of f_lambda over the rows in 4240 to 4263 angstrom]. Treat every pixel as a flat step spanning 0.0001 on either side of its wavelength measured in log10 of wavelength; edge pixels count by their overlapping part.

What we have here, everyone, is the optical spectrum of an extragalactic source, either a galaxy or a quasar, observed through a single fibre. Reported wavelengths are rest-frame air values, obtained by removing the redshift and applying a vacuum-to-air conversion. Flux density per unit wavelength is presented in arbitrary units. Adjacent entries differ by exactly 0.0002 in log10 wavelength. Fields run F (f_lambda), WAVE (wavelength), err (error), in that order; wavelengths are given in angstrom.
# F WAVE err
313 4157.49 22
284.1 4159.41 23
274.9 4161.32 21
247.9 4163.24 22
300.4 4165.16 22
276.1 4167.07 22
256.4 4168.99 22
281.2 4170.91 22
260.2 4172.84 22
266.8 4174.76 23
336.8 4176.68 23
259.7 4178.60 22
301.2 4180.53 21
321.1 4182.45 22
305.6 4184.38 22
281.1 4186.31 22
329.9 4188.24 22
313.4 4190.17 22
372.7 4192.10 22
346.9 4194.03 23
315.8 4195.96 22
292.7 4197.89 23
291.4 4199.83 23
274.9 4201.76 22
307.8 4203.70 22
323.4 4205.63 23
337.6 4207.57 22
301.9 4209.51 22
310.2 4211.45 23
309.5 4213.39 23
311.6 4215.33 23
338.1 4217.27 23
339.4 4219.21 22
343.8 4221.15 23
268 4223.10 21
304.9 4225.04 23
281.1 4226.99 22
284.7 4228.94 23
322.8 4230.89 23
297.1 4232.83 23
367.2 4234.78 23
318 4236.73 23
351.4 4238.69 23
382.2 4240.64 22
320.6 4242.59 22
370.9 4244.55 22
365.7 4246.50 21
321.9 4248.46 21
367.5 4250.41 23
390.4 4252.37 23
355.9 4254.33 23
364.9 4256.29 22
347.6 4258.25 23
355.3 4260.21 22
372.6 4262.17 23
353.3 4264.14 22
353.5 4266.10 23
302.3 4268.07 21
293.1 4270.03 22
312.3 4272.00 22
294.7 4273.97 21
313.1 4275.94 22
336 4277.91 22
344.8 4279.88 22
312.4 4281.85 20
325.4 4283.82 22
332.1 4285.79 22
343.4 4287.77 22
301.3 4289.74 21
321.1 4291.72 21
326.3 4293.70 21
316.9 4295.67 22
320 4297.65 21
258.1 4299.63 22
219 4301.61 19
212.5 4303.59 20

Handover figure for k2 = 12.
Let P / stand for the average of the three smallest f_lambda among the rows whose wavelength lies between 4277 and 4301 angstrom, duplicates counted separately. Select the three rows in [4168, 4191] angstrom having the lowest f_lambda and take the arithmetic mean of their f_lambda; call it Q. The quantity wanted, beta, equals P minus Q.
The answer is 32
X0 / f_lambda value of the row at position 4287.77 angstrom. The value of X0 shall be 343.4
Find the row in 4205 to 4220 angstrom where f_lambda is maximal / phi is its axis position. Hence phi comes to 4219.21 angstrom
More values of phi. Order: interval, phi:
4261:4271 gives 4262.17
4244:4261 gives 4252.37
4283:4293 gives 4287.77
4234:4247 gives 4240.64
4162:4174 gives 4165.16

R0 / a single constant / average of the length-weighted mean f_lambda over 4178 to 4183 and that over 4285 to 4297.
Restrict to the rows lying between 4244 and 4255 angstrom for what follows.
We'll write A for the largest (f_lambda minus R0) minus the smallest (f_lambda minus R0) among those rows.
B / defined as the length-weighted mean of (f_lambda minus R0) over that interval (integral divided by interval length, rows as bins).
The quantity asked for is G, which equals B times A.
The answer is 3641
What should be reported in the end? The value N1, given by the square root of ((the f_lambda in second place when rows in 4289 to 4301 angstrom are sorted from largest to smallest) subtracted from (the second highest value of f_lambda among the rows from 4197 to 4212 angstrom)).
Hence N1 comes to 2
